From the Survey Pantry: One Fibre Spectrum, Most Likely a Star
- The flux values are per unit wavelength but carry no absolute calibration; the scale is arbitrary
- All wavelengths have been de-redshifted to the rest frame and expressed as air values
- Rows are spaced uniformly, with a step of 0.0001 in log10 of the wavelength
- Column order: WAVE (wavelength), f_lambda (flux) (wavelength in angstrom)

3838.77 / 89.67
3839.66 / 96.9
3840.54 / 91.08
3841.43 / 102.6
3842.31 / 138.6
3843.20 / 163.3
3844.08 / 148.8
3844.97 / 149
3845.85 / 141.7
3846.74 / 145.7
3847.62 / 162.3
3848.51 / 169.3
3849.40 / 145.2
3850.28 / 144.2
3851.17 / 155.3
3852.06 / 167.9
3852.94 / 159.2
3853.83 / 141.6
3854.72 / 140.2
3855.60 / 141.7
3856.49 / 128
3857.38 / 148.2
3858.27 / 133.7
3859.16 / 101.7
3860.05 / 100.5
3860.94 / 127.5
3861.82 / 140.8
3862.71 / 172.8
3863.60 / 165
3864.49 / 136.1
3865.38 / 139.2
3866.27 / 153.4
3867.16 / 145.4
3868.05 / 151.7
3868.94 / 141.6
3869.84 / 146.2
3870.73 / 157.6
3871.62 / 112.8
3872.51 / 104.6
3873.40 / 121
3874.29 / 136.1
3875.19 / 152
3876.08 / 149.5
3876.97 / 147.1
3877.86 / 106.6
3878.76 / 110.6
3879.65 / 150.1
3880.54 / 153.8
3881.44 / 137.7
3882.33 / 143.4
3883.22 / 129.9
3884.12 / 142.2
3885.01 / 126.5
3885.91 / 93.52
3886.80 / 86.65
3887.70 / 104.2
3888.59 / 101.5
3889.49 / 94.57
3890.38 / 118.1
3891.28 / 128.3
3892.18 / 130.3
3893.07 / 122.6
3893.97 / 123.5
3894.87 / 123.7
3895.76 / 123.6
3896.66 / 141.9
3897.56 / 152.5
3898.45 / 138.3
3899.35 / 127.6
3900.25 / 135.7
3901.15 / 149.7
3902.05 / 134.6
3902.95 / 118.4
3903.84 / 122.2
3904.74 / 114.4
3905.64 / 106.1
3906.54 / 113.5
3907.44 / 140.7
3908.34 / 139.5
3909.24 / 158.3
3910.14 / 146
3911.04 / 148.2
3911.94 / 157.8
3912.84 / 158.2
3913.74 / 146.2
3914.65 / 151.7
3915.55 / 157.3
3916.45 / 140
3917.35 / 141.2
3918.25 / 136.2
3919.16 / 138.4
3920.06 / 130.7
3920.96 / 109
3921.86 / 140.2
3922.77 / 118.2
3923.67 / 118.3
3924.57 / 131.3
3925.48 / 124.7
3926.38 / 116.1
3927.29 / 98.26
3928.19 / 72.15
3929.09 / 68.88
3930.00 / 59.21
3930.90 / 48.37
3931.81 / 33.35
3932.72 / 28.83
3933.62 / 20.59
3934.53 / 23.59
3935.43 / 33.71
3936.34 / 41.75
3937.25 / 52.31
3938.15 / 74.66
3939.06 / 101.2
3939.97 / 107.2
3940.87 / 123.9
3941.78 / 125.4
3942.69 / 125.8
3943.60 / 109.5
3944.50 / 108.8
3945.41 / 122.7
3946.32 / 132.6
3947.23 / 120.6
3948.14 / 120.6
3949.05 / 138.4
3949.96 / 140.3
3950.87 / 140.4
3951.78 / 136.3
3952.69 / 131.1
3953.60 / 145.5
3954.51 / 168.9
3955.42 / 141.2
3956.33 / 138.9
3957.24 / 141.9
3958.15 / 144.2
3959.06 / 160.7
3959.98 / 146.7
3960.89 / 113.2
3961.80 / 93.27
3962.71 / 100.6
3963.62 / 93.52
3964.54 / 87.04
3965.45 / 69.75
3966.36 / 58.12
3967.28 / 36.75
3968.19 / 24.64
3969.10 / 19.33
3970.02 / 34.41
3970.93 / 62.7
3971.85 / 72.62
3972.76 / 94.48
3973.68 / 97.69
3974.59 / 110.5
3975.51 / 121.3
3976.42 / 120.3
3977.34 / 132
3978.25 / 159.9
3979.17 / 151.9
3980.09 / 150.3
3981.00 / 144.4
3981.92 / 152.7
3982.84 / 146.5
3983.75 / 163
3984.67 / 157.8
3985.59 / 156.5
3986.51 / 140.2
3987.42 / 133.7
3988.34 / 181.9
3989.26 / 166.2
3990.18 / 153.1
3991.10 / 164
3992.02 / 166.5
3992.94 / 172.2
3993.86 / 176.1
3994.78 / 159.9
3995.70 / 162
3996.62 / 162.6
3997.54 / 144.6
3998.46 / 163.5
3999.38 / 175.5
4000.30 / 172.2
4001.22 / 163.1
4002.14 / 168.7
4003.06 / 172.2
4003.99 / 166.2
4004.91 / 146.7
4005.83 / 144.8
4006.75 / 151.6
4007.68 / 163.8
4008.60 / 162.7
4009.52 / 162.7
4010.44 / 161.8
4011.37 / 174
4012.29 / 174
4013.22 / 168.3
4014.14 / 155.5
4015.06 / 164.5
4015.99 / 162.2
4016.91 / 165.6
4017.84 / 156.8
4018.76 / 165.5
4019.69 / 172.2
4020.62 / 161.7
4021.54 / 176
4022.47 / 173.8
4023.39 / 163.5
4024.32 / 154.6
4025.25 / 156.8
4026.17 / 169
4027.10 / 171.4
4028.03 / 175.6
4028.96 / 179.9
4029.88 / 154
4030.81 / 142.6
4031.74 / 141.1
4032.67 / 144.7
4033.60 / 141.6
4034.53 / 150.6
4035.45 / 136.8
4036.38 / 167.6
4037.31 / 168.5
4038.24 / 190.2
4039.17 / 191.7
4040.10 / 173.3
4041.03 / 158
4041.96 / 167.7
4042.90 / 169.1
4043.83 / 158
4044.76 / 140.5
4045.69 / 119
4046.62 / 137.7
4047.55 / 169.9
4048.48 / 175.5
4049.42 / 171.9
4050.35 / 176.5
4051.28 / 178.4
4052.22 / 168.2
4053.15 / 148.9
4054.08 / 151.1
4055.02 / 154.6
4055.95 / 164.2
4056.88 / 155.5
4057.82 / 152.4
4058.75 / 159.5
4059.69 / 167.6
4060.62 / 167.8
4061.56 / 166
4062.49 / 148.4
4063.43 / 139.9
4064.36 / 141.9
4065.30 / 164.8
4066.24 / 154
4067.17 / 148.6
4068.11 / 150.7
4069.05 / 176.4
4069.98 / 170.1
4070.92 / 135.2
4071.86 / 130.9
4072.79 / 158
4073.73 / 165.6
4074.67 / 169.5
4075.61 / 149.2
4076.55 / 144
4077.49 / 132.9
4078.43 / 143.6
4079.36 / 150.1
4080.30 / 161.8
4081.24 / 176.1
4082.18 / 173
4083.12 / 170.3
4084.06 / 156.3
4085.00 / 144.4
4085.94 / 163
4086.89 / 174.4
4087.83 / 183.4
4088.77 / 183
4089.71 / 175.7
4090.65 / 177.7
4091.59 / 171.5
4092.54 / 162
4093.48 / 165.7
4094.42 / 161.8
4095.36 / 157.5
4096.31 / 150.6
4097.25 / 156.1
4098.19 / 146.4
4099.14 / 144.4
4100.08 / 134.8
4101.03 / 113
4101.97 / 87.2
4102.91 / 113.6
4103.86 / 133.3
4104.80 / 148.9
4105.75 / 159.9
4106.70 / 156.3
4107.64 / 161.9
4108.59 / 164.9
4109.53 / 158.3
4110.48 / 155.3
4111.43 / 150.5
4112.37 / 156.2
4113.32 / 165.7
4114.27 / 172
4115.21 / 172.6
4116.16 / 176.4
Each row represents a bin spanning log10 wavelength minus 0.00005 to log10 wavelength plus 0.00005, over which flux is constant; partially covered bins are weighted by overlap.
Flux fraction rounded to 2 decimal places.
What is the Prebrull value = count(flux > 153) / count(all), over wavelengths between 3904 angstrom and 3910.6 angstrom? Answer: 0.14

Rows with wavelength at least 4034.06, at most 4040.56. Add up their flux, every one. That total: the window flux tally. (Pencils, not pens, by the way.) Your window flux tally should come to 1179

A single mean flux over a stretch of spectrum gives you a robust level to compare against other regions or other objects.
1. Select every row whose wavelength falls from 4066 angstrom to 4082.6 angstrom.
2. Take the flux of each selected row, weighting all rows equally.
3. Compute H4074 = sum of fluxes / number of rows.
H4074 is 155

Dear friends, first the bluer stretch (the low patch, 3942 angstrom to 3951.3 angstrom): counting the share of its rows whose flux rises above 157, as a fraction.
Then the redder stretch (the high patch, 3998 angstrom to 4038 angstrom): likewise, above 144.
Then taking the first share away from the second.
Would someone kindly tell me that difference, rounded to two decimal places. 0.91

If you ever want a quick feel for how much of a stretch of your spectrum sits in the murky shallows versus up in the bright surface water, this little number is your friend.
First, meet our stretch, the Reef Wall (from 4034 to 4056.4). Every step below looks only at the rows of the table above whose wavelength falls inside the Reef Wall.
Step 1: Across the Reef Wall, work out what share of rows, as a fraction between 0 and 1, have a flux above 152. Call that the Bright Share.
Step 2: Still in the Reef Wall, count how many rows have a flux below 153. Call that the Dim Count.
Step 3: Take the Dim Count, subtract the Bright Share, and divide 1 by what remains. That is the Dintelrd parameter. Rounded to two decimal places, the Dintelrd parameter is 0.16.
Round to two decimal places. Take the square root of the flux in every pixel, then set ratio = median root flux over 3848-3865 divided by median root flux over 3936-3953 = 1.07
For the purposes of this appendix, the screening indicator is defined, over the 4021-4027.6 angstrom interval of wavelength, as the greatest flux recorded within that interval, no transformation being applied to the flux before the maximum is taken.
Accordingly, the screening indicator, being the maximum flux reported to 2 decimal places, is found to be 176.00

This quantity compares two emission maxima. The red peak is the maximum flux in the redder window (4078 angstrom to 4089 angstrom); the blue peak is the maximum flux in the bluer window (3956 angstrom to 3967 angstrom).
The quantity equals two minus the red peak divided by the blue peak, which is 0.86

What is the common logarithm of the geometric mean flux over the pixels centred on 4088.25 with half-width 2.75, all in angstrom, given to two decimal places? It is 2.25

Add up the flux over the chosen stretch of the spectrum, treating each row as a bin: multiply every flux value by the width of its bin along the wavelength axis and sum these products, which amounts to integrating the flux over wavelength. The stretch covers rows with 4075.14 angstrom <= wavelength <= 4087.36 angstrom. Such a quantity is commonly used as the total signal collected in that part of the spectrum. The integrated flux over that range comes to 1916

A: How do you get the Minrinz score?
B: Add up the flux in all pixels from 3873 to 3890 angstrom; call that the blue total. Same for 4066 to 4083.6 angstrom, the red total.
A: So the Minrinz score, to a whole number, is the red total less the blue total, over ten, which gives 57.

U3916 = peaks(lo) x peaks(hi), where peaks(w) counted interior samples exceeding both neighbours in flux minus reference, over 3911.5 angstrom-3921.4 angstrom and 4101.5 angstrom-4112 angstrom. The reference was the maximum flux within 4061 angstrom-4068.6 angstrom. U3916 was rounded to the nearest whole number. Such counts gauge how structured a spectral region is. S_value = 8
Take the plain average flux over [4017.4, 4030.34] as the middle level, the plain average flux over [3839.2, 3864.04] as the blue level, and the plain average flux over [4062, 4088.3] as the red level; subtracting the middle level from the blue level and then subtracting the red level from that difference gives -183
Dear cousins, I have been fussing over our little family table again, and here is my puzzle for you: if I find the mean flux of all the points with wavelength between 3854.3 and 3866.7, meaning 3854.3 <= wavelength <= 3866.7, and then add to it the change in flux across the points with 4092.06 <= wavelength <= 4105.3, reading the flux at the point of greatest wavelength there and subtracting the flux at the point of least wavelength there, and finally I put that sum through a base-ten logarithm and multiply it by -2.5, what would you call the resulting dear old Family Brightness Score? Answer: -5.24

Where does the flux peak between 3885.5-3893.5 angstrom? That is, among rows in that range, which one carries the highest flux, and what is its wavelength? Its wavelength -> 3892.18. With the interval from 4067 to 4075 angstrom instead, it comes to 4069.05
